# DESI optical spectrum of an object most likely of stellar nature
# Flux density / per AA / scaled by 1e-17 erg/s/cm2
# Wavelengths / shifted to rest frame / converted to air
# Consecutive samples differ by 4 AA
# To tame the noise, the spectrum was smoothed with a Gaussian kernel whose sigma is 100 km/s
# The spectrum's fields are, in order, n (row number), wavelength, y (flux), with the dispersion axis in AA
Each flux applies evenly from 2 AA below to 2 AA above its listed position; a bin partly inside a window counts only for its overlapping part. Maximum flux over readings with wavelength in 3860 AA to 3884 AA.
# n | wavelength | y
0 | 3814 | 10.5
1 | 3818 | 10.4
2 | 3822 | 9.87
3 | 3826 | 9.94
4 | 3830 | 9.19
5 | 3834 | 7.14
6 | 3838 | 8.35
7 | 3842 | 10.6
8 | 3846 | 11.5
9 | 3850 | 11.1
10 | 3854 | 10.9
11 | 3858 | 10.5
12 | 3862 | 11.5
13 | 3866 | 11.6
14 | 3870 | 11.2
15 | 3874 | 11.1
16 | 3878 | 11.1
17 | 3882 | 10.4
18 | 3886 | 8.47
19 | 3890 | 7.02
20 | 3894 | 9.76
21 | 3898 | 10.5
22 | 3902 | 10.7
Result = 11.6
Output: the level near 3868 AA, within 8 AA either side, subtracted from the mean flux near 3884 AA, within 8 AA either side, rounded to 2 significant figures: -2.1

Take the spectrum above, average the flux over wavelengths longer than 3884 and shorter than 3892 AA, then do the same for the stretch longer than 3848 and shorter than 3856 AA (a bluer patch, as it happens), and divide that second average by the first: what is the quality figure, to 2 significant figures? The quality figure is 1.4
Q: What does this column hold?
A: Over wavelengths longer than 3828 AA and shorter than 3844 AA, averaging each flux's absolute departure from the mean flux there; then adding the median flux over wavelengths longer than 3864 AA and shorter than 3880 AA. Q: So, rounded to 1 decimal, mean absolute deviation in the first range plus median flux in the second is 12.2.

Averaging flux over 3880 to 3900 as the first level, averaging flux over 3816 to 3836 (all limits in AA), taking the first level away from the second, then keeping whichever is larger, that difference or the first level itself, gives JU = 9.2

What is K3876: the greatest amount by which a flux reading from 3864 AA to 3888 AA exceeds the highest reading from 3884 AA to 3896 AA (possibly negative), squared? 3.4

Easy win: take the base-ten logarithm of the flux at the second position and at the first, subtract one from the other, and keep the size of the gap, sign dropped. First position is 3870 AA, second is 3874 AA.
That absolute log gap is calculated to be 0.004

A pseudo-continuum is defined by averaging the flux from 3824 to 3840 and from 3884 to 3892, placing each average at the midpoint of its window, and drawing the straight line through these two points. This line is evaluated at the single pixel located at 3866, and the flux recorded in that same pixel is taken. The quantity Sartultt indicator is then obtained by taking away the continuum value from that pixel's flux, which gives 3.5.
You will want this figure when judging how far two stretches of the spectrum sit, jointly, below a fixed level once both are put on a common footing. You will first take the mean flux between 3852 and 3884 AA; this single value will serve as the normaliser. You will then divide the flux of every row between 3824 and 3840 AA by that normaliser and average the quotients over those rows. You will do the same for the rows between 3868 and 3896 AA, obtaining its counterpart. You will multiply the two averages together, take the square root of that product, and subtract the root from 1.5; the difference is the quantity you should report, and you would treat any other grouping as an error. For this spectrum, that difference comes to 0.66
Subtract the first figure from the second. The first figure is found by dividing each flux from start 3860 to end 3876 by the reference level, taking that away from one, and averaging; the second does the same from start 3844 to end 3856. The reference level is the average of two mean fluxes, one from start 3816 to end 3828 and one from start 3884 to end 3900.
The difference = 0.02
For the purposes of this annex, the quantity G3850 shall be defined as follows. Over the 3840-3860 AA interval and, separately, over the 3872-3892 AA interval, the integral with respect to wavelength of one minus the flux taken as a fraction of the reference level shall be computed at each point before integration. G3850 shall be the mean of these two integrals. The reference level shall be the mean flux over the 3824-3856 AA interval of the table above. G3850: -0.9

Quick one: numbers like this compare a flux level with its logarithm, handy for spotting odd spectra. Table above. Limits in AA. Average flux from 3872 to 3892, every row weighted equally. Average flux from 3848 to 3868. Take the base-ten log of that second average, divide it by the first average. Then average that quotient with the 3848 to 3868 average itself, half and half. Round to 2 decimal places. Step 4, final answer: 5.61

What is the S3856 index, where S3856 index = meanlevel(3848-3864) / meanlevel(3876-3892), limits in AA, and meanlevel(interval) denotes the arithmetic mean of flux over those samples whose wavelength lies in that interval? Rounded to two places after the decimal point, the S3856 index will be 1.19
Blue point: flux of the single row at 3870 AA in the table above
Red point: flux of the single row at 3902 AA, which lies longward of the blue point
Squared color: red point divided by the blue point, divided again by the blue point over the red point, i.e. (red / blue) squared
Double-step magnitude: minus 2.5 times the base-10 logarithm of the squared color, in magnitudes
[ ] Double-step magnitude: 0.1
